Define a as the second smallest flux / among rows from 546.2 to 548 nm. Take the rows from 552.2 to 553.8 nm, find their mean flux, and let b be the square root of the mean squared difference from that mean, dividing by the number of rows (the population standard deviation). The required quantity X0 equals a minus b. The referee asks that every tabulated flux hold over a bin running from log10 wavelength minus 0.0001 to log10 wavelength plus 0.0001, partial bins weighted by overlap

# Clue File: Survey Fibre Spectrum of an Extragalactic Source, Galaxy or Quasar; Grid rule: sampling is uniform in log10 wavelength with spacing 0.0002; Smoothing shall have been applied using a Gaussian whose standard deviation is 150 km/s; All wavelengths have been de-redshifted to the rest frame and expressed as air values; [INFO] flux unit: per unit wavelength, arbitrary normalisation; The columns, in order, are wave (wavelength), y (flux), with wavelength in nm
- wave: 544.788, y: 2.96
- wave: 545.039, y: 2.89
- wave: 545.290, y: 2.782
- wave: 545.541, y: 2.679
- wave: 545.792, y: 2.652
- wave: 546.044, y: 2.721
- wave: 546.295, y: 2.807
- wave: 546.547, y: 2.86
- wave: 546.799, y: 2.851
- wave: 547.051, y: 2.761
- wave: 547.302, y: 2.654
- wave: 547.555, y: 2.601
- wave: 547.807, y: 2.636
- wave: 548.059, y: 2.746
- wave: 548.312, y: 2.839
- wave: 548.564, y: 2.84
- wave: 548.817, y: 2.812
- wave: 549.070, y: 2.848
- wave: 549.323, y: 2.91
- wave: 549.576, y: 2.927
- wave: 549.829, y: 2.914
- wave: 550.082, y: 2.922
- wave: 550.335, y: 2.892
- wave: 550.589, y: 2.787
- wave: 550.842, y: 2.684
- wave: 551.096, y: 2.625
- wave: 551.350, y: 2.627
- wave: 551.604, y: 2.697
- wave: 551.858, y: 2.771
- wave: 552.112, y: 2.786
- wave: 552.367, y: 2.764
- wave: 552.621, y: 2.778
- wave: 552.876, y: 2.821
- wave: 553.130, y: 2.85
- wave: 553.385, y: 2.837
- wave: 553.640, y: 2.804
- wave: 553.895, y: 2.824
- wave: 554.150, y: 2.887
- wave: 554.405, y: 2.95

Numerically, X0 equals 2.61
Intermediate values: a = 2.636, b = 0.031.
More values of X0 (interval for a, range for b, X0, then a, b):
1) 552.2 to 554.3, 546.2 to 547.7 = 2.68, 2.778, 0.097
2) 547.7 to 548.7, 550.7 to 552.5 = 2.68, 2.746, 0.062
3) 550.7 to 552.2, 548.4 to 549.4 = 2.59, 2.627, 0.036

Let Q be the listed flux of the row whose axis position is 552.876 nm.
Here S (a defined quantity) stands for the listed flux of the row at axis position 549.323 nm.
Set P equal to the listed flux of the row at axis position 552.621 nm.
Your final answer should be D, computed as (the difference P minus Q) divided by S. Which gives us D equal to -0.015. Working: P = 2.778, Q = 2.821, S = 2.91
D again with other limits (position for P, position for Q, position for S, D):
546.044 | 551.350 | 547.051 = 0.034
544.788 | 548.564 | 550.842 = 0.045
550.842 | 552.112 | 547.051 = -0.037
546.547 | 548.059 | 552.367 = 0.041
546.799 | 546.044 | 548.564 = 0.046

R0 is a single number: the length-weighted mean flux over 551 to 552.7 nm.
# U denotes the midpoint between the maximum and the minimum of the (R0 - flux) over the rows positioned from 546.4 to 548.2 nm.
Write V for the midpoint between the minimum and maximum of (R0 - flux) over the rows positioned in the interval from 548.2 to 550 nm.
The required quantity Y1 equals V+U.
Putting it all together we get -0.16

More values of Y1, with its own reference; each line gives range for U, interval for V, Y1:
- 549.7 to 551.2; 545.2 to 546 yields -0.05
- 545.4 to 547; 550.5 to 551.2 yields -0.02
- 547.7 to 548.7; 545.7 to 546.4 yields -0.03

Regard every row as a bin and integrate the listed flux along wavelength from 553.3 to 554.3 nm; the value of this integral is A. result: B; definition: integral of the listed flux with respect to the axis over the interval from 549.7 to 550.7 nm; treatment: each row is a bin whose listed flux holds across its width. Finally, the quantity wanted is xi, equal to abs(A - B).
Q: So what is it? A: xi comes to 0.04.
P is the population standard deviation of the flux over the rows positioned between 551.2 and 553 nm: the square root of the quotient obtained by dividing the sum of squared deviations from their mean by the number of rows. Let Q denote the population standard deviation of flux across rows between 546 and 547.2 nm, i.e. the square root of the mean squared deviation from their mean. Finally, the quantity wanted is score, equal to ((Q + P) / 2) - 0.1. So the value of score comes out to -0.043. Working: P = 0.061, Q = 0.05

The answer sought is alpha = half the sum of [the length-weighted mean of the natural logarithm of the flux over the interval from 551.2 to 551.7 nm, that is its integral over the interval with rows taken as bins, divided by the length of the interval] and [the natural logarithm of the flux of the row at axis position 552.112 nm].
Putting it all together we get 1.00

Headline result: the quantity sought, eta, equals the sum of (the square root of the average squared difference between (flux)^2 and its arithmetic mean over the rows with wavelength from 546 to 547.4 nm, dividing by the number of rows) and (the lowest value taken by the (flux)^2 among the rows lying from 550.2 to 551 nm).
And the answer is 7.61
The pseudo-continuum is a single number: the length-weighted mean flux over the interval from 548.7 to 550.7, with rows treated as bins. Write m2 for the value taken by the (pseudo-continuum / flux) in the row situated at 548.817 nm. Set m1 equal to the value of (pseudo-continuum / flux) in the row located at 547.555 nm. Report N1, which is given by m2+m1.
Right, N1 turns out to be 2.13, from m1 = 1.11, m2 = 1.02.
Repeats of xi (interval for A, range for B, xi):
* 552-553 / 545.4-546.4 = 0.07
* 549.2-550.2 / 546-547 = 0.11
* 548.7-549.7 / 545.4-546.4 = 0.16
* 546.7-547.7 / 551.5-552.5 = 0.04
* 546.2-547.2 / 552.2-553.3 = 0.27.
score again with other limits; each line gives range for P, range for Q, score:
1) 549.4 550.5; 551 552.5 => -0.060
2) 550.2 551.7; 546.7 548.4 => -0.007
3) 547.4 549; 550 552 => 0.001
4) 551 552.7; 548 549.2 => -0.048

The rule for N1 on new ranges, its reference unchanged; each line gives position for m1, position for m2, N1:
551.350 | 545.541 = 2.17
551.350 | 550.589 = 2.13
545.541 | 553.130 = 2.08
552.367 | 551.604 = 2.11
